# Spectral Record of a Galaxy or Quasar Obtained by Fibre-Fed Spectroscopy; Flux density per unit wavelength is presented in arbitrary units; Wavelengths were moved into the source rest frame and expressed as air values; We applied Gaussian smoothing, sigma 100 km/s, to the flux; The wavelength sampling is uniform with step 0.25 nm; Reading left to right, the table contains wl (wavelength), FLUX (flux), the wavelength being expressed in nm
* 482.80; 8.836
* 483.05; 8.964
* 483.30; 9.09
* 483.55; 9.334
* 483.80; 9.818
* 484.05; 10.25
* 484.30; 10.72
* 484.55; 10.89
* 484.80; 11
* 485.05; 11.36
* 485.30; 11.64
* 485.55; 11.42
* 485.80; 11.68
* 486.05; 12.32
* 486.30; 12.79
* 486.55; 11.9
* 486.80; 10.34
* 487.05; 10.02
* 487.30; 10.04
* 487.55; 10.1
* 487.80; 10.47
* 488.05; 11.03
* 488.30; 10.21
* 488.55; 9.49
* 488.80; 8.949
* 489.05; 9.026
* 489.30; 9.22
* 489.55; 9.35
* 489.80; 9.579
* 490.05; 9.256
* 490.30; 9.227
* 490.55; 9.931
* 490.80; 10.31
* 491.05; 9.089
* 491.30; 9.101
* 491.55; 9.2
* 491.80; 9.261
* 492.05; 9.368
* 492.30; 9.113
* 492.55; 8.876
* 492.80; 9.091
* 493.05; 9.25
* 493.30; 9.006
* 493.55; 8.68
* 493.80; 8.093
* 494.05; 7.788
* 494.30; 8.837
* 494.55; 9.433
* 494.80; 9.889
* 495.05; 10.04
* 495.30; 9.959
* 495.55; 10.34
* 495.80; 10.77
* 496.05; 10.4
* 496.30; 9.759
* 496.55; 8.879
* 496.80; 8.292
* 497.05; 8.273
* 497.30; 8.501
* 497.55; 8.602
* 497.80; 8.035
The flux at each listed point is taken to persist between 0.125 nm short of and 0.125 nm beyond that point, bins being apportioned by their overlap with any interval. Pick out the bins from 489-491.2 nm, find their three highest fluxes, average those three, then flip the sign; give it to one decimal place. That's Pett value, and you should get -9.9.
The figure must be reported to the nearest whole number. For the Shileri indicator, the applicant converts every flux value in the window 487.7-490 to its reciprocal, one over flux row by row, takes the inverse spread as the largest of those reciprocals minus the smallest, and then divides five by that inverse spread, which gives 237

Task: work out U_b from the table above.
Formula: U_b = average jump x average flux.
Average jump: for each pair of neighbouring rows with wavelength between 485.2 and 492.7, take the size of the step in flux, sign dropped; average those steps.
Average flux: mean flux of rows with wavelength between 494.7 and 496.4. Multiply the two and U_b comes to 4.0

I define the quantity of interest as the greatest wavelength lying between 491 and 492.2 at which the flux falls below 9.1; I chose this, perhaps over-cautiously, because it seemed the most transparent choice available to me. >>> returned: 491.05 nm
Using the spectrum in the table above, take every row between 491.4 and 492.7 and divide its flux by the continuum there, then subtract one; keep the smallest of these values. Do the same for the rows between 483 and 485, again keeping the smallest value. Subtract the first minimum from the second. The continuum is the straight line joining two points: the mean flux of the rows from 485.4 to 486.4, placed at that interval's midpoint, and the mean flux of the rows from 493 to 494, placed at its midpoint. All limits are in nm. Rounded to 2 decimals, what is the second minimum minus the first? -0.29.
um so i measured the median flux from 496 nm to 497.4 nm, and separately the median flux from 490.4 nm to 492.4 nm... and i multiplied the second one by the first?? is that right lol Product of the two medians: 80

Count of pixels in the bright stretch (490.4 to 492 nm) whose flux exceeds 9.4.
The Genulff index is 2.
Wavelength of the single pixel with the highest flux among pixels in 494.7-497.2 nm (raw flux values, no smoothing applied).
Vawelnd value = 495.80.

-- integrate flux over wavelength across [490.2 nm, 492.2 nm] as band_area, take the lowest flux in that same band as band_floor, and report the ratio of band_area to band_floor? 2.08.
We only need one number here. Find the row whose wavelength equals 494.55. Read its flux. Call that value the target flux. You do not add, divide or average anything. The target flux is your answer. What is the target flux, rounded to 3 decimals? 9.433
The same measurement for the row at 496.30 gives 9.759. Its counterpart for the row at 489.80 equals 9.579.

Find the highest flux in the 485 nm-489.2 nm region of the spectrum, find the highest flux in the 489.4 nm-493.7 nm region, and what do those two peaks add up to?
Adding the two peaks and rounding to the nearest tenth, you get 23.1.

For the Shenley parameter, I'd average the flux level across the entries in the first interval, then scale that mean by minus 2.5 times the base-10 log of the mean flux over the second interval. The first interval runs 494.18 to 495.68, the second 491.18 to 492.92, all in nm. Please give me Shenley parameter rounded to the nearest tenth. -23.4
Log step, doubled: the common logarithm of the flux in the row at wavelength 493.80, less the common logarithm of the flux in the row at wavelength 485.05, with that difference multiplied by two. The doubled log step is -0.29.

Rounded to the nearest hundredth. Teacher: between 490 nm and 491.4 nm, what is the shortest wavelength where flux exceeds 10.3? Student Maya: 490.80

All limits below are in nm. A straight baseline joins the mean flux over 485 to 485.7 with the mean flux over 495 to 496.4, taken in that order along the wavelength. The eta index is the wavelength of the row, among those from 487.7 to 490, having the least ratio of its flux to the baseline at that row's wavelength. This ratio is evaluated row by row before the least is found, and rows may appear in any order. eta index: 488.80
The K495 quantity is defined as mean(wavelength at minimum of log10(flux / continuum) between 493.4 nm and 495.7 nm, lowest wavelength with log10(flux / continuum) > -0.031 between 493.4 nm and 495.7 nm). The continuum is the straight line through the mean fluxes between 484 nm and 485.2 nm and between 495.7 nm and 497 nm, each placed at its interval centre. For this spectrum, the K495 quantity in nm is 494.30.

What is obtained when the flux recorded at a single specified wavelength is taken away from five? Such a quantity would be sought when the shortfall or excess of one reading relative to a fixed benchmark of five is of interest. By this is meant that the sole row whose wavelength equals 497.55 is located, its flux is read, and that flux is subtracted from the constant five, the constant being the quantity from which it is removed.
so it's -3.6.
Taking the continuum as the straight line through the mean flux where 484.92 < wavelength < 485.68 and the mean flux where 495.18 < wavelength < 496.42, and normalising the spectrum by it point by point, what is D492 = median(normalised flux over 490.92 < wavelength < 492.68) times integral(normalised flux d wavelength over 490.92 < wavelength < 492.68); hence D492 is 1.28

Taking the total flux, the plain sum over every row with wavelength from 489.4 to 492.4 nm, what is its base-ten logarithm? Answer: 2.05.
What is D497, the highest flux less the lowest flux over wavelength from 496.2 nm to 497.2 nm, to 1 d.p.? 1.5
